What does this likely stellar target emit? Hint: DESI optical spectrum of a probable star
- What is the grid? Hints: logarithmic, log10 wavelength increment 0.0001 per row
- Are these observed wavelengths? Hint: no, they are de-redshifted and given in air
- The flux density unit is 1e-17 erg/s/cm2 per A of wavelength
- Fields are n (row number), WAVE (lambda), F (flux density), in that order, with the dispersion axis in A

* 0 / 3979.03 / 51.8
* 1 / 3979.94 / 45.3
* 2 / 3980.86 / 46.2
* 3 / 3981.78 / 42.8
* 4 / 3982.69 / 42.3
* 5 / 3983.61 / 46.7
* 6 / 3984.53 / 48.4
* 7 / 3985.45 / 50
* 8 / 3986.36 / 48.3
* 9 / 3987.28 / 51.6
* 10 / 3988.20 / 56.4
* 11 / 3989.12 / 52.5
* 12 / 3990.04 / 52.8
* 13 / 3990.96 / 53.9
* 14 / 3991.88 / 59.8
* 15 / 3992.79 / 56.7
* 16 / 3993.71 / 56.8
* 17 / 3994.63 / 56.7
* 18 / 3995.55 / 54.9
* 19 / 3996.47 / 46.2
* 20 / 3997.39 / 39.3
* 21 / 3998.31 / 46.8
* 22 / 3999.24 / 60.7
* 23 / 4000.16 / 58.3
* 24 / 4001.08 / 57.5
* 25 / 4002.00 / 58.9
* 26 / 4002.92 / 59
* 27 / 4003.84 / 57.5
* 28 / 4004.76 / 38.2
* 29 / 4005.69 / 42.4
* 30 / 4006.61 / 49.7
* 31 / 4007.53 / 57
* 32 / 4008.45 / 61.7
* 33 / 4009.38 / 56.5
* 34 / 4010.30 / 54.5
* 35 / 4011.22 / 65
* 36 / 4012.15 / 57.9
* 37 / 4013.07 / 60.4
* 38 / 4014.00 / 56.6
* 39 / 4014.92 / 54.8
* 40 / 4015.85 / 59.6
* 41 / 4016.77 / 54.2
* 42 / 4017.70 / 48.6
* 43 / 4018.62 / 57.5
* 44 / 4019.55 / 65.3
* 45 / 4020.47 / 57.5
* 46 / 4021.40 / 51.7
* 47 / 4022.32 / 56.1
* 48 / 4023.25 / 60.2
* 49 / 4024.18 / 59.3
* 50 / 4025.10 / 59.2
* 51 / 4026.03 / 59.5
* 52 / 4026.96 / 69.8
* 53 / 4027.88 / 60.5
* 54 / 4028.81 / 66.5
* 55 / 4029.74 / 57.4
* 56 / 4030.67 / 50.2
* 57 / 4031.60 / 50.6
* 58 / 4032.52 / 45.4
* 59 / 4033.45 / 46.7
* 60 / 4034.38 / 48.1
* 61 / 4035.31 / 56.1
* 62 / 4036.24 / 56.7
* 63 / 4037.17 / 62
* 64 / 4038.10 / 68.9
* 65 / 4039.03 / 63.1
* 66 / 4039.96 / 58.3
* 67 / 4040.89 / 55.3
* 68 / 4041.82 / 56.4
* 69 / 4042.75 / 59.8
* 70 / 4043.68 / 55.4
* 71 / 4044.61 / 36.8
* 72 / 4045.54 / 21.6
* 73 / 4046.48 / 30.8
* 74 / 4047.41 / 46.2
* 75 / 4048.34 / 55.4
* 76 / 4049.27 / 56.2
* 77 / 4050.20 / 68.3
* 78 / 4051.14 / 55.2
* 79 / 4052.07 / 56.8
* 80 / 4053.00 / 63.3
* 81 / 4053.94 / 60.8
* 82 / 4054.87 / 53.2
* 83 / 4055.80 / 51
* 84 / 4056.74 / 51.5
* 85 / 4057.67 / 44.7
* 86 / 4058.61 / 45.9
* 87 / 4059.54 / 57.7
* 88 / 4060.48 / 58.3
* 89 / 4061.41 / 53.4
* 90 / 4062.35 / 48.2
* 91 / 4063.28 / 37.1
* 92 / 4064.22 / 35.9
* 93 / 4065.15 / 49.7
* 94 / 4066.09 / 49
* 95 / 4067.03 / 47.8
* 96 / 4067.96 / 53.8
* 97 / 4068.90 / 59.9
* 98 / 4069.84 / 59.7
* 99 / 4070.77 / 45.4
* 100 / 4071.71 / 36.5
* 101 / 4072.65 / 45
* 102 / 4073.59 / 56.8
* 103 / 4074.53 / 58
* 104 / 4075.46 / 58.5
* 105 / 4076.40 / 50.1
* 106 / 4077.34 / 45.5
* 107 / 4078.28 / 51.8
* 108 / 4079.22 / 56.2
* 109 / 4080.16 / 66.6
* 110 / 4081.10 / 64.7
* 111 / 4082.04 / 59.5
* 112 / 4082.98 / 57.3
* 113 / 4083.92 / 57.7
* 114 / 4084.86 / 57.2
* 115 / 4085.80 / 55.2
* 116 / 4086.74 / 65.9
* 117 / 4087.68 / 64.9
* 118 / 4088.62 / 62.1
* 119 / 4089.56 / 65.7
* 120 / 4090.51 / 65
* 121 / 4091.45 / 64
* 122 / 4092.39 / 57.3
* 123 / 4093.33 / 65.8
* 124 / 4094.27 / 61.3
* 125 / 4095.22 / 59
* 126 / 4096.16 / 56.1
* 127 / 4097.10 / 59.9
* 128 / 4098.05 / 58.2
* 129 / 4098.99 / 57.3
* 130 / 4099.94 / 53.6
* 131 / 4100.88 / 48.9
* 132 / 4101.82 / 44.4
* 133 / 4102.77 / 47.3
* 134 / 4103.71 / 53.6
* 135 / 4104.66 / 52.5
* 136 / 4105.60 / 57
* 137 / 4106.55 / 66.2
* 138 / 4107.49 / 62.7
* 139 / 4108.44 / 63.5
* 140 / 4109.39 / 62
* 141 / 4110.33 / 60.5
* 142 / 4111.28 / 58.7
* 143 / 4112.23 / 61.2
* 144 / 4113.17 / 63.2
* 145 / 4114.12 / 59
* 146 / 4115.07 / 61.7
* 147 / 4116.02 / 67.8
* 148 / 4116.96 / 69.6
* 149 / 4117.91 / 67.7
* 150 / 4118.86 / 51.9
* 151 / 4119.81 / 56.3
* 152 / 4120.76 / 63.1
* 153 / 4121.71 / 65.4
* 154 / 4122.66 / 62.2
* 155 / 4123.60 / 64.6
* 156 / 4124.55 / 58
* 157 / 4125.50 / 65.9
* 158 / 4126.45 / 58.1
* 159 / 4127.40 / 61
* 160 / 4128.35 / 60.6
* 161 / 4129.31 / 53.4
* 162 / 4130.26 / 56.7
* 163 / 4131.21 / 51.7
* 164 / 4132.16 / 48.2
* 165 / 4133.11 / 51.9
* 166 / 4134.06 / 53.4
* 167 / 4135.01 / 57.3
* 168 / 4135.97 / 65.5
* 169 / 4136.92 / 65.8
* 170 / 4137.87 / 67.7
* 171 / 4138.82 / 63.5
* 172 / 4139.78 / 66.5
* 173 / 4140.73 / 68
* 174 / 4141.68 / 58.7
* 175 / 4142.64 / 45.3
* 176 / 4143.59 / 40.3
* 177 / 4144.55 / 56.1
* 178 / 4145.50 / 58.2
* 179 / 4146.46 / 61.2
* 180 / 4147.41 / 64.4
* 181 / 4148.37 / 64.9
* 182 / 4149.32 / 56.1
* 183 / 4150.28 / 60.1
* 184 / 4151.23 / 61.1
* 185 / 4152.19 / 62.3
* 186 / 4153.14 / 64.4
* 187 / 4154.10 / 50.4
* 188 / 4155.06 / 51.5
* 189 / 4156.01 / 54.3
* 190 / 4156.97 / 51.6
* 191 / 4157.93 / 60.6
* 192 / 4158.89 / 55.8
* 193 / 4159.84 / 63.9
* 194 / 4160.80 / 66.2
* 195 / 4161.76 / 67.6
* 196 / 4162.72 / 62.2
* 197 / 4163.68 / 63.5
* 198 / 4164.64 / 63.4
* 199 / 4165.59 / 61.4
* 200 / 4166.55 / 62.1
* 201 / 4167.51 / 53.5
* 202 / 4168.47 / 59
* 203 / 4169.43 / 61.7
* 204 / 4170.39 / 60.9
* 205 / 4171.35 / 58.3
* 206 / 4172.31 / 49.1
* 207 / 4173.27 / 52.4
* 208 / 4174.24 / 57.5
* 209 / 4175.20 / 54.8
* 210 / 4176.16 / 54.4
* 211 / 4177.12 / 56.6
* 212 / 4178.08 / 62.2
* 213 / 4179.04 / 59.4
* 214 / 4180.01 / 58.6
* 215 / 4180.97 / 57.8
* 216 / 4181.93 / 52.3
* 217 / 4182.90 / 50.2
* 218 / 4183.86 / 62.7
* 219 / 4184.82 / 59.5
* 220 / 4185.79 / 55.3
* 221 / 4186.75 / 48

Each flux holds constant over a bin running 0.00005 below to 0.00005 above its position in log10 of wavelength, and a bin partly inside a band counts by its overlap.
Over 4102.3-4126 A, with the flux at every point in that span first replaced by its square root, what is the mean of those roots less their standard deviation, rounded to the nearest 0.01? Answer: 7.44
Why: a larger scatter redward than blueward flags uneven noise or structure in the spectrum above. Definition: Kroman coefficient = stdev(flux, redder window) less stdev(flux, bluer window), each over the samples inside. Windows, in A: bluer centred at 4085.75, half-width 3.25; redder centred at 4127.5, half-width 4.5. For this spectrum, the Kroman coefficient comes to 0.5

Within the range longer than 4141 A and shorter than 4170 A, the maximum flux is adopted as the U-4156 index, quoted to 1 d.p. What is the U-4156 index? 67.6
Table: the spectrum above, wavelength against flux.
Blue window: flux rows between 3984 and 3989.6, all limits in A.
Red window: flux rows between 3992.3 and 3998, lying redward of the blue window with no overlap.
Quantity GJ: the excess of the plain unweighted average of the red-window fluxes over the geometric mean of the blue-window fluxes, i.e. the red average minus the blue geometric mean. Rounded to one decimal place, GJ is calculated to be 0.6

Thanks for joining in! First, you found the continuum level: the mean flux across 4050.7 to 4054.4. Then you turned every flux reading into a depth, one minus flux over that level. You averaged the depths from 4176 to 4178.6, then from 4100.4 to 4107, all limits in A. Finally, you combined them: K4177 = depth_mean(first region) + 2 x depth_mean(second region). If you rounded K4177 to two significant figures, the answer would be 0.23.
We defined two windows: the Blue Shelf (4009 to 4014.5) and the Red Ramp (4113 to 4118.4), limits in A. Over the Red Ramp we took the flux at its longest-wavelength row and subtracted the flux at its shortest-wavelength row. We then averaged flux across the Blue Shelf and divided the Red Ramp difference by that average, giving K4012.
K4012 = 0.08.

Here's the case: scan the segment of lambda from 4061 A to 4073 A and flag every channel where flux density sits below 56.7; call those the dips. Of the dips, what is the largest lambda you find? 4072.65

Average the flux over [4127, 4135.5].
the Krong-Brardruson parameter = 55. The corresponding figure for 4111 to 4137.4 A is 60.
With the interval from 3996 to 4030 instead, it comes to 56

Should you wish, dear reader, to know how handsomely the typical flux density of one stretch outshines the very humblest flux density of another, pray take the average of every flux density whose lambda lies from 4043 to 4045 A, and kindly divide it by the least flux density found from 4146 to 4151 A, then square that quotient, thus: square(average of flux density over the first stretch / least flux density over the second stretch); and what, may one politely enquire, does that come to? 0.7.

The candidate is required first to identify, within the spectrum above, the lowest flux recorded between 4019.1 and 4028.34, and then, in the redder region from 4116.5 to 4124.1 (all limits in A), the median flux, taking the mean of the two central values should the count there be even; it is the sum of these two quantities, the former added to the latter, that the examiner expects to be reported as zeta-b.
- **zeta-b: 116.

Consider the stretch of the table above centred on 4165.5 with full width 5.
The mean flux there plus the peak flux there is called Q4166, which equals 124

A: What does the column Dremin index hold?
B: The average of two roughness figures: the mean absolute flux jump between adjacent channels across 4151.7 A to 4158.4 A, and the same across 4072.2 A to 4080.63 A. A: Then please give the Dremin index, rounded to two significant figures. 5.6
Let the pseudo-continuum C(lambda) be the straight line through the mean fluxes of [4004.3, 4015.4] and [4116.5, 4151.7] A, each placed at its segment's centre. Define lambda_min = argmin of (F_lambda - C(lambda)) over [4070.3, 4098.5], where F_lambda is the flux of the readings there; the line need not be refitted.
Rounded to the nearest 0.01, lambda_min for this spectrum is 4071.71 A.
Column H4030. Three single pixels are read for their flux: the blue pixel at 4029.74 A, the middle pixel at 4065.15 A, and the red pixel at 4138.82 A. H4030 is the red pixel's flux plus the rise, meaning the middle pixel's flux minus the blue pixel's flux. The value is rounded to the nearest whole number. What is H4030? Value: 56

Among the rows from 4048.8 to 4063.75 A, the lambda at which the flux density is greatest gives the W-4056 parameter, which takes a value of 4050.20 A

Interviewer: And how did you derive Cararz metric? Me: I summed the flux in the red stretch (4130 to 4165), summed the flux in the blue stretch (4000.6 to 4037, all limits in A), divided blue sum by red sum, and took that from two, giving 1.0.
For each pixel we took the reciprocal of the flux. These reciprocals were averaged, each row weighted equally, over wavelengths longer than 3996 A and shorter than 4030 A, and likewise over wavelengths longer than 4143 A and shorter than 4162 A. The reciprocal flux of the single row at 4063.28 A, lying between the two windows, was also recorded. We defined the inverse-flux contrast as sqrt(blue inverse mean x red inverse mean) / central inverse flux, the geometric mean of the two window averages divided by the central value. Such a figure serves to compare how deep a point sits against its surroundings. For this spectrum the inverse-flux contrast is 0.66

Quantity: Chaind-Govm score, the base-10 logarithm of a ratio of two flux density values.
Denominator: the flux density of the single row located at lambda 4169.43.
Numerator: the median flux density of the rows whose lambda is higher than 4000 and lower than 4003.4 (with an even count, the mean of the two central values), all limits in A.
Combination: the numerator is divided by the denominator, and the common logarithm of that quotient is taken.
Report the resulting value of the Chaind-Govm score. -0.02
